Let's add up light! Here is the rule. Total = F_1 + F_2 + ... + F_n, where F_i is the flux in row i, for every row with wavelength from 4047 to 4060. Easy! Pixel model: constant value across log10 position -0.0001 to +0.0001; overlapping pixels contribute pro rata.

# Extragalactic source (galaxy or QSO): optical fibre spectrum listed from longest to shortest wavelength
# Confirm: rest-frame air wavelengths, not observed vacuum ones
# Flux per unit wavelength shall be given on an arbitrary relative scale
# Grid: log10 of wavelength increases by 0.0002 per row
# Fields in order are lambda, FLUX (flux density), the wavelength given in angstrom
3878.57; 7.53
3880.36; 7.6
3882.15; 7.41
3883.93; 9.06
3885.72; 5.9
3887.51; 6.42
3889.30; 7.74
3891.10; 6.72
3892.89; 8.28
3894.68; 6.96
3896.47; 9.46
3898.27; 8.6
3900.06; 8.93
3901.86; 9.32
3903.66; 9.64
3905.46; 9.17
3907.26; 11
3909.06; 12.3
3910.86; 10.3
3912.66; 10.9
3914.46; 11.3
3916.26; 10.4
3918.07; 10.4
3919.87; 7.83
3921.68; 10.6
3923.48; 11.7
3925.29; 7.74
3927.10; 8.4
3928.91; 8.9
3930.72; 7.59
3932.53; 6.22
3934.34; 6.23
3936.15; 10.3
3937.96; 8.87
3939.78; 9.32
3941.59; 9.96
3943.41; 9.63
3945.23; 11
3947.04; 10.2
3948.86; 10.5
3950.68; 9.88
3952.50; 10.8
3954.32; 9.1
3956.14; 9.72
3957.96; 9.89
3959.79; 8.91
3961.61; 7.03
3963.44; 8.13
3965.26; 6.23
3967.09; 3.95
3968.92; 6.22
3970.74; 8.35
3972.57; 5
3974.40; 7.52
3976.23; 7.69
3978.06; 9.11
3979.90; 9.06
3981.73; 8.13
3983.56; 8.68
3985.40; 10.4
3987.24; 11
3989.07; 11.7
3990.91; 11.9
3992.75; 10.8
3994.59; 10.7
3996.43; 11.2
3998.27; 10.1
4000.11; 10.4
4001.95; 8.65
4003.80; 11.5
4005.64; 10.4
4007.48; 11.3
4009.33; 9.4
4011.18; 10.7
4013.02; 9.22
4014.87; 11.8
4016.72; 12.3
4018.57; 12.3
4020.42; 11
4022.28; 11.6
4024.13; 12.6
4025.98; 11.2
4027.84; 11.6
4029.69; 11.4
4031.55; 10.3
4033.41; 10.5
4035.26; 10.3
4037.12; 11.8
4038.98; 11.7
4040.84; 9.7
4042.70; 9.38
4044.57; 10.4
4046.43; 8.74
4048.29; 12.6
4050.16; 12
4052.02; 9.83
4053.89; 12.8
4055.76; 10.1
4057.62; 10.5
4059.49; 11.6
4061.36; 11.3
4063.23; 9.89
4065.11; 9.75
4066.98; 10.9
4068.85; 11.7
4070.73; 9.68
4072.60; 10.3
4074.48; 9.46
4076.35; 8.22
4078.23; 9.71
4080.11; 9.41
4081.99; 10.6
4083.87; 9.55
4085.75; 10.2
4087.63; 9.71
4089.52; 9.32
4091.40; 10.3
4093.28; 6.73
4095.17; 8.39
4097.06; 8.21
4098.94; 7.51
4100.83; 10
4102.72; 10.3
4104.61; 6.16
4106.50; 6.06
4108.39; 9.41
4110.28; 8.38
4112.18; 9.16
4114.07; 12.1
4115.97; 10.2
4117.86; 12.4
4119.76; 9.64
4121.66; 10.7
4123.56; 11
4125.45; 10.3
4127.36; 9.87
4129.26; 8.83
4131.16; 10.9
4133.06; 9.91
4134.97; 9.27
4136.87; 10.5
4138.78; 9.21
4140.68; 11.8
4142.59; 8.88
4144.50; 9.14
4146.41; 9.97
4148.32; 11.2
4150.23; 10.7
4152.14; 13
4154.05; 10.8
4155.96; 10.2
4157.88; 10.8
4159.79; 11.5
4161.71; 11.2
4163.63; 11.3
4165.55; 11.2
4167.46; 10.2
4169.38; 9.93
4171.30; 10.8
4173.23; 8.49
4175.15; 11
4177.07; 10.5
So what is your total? 79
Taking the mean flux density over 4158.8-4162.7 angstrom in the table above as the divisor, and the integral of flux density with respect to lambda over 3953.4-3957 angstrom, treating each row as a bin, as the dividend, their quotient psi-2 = 3.0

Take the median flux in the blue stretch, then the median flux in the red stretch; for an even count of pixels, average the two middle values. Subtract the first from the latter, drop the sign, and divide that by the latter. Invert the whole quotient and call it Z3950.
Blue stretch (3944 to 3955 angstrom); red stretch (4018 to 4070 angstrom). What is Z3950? 15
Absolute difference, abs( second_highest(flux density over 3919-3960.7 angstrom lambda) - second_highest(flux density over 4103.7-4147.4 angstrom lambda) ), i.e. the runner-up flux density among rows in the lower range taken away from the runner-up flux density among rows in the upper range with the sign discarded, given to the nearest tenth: 1.1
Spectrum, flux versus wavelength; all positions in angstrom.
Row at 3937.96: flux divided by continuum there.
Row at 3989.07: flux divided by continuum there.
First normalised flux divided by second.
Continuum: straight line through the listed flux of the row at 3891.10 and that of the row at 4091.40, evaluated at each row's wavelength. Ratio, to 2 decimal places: 0.85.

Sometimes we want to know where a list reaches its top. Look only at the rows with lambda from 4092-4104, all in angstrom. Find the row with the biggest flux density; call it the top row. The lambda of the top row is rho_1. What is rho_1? 4102.72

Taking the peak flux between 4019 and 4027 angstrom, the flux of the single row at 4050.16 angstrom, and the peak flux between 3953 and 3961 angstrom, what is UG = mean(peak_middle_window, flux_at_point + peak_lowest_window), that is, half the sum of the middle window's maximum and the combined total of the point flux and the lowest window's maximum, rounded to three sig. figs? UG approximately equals 17.2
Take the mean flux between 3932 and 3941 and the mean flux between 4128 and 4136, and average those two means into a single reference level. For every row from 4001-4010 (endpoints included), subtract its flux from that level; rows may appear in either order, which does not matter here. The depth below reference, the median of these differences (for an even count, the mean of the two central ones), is -1.4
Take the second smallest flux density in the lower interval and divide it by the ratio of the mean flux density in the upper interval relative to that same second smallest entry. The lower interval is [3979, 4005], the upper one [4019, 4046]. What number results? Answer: 7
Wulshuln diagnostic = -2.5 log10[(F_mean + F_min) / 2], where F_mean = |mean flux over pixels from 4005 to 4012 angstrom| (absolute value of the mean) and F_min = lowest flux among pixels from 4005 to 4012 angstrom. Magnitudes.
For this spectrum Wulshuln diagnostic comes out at -2.49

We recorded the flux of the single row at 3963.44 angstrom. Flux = 8.13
